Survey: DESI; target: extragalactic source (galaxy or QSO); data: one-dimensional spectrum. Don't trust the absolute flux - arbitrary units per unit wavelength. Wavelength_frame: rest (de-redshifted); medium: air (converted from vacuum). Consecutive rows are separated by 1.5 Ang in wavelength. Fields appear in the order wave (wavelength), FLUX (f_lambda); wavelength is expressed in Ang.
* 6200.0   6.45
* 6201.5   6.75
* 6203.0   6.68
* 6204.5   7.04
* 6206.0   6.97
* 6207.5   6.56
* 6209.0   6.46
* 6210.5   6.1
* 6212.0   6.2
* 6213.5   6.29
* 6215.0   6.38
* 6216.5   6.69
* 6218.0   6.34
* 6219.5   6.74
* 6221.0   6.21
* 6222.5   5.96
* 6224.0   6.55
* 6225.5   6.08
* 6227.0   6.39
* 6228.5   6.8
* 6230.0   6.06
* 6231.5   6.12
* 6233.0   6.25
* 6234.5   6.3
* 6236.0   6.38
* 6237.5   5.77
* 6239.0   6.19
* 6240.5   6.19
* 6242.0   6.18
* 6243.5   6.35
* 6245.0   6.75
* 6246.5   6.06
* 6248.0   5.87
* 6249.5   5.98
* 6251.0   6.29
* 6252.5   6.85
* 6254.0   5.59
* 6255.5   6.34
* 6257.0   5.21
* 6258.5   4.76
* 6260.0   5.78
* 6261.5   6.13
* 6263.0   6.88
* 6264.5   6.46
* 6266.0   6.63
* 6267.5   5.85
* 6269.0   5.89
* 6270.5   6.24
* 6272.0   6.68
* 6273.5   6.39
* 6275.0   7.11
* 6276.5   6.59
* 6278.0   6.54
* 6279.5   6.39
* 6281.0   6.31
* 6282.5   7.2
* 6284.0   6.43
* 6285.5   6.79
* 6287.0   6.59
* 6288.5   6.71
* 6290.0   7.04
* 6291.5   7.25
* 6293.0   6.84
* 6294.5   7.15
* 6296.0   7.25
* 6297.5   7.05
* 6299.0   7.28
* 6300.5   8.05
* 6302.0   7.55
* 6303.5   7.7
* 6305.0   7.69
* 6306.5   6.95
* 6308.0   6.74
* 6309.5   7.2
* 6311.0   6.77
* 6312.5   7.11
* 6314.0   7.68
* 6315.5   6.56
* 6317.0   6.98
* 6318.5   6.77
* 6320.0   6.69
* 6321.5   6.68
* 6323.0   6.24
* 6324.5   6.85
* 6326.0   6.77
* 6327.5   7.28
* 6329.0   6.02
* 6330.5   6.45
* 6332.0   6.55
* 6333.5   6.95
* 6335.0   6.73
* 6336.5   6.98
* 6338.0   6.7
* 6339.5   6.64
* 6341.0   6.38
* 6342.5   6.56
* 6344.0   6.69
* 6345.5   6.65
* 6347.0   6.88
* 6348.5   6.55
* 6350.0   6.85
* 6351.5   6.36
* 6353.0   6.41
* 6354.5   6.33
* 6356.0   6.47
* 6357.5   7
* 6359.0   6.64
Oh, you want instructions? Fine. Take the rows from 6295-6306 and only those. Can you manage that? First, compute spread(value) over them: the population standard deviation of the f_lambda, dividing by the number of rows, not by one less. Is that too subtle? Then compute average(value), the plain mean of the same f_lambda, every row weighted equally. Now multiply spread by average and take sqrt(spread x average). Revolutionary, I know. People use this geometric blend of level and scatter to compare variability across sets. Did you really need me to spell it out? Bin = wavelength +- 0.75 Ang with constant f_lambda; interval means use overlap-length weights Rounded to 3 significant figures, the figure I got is 1.54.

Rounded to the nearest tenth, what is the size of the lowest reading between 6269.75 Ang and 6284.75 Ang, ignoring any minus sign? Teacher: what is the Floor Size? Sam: 6.2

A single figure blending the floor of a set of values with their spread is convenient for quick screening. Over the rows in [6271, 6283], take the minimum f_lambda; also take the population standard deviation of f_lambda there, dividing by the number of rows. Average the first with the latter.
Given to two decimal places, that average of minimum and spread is 3.31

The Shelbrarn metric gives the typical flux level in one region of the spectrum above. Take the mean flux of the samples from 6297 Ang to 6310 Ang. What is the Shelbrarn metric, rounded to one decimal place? 7.4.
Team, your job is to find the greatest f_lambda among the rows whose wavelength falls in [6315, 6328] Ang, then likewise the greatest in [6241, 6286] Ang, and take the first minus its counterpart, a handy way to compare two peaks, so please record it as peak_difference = 0.08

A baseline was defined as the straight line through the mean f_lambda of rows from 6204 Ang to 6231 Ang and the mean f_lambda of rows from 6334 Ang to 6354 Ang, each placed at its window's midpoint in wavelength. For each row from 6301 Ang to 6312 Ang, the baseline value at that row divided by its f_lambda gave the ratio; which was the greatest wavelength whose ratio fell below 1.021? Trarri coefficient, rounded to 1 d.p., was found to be 6311.0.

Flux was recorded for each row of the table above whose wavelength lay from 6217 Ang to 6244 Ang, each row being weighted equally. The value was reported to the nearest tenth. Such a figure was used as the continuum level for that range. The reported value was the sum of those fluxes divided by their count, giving 6.3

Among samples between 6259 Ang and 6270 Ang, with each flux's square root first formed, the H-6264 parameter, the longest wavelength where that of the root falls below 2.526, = 6269.0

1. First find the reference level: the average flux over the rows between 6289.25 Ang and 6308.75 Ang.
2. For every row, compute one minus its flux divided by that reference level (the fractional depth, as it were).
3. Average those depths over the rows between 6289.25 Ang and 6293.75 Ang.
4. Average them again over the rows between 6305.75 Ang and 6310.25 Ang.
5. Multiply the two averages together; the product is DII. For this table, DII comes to 0.0013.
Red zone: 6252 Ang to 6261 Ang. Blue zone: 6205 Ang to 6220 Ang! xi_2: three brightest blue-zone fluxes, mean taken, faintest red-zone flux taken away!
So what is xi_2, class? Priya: 2.0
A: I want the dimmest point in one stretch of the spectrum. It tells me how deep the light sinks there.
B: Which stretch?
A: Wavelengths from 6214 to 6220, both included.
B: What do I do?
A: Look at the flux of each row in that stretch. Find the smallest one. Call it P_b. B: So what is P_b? 6.34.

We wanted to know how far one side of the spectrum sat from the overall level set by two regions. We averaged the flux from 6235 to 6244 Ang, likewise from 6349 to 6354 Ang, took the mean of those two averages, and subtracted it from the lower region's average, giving -0.18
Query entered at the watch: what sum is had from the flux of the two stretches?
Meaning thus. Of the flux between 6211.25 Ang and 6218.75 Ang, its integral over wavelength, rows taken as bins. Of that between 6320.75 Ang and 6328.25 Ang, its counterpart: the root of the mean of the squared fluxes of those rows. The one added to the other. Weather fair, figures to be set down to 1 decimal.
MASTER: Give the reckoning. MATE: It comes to 54.6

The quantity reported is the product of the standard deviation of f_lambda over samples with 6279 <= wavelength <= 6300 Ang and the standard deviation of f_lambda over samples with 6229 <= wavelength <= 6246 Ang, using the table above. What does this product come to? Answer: 0.08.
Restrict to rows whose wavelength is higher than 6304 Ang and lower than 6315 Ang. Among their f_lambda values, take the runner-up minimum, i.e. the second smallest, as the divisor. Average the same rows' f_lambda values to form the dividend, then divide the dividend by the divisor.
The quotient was 1.06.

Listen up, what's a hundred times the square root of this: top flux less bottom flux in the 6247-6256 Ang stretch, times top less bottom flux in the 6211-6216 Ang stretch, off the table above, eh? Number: 48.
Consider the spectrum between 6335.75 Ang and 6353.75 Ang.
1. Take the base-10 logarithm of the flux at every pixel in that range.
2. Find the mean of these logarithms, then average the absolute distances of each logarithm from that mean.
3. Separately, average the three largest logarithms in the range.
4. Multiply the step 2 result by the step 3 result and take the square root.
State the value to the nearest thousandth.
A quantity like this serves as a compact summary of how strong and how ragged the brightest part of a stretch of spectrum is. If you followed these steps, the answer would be 0.092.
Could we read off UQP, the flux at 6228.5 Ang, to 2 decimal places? 6.80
